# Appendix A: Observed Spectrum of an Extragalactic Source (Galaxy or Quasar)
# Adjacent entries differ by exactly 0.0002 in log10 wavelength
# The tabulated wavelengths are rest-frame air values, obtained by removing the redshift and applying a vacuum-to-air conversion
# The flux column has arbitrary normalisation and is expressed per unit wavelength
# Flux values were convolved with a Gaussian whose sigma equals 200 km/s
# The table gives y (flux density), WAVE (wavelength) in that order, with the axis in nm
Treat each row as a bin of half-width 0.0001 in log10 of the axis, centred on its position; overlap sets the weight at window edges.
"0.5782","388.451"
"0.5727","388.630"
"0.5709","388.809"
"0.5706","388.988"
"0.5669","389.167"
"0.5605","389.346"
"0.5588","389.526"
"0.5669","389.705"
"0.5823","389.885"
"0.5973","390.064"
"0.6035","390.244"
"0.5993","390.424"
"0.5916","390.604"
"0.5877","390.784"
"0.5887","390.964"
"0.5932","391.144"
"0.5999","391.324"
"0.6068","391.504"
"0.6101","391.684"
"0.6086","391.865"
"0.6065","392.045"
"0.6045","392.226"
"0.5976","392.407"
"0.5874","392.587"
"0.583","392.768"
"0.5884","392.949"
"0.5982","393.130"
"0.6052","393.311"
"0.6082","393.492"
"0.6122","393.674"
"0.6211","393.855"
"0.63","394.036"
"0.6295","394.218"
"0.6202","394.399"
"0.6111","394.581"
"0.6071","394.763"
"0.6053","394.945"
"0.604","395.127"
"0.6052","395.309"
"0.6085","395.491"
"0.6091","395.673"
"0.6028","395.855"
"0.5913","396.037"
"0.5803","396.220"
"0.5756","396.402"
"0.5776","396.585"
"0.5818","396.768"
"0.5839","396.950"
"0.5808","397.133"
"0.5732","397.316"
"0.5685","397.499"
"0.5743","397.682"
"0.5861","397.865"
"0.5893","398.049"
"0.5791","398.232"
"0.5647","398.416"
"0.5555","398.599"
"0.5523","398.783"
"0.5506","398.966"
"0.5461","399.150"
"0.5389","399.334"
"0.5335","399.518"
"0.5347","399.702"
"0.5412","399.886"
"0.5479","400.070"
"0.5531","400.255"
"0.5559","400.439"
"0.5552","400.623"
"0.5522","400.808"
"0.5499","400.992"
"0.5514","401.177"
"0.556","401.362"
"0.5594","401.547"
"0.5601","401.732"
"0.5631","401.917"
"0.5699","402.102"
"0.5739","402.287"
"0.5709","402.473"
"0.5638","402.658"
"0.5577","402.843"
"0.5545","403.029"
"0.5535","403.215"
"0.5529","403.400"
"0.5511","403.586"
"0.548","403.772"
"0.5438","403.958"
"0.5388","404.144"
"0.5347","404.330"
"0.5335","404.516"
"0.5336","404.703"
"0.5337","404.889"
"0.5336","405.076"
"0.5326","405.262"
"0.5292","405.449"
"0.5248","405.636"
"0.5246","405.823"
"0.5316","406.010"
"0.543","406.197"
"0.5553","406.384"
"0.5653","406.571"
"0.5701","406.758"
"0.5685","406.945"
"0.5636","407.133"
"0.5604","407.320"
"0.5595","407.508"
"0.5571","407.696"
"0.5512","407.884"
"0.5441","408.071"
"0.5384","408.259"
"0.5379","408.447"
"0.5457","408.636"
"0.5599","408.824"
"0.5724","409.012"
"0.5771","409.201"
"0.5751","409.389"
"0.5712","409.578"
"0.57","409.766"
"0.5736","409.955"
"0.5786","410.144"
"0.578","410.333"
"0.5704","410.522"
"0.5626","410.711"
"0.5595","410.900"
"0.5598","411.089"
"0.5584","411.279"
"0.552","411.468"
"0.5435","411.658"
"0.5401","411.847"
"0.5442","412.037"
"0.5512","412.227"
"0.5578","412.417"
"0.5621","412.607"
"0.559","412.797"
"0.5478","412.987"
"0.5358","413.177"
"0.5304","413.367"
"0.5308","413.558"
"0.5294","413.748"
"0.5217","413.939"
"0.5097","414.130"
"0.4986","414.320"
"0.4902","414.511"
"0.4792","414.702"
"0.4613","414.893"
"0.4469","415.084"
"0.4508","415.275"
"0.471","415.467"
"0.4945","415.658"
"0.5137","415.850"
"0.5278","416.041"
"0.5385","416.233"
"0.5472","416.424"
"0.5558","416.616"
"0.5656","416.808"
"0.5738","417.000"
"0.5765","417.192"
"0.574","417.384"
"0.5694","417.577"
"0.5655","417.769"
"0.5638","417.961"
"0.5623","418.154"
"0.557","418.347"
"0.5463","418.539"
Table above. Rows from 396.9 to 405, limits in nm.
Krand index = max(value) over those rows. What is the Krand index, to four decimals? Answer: 0.5893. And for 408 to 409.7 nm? 0.5771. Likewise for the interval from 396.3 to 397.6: 0.5839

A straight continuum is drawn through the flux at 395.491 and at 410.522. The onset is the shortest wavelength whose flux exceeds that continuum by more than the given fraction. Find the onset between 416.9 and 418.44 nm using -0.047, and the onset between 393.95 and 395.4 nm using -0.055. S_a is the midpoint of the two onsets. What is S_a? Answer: 405.52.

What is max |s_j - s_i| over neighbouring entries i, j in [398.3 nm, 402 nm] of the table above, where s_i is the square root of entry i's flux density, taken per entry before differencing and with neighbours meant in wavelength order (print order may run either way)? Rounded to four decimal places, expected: 0.0061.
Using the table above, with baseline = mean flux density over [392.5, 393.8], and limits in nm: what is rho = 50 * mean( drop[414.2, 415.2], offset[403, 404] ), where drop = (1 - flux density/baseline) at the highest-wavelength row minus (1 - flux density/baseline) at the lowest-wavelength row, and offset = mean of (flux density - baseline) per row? 1.0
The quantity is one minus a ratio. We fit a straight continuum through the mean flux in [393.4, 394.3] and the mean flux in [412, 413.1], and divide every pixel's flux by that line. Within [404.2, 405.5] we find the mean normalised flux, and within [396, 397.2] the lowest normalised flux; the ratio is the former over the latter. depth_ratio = 0.026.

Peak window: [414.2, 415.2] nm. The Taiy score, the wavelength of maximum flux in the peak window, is 414.320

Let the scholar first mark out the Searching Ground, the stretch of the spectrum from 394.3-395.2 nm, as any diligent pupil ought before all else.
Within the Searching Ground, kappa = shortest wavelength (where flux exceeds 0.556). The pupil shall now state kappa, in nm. 394.399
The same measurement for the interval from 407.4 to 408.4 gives 407.508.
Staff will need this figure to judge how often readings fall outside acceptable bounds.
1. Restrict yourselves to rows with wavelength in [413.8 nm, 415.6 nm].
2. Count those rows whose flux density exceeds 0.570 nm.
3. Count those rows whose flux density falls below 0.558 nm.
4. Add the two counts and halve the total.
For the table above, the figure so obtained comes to 4.5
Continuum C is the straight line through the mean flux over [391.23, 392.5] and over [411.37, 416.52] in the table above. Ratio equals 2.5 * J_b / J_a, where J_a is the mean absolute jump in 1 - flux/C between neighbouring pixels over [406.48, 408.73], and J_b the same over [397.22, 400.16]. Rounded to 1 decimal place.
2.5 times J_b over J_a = 4.0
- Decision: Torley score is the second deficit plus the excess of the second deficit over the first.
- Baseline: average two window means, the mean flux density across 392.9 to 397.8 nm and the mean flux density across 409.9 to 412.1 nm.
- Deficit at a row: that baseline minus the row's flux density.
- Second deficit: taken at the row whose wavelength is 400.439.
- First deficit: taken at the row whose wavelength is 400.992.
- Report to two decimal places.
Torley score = 0.02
